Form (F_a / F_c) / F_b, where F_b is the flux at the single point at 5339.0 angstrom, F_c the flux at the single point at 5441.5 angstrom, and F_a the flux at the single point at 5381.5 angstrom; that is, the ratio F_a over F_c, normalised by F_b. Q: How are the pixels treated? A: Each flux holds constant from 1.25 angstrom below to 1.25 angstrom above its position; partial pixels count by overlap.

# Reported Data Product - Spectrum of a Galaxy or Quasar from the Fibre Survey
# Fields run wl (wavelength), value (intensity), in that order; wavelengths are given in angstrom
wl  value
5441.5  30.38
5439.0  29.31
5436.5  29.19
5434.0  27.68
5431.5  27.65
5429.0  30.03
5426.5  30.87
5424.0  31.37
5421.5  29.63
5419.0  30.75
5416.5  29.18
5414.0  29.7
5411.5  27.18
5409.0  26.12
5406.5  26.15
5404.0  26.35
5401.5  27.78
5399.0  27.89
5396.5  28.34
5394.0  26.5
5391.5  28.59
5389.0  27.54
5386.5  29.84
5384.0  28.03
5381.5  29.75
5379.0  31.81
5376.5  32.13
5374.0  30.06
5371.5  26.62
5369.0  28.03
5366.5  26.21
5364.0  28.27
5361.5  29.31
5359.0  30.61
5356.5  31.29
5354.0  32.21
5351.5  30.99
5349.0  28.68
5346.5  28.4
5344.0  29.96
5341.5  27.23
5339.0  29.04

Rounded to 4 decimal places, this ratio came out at 0.0337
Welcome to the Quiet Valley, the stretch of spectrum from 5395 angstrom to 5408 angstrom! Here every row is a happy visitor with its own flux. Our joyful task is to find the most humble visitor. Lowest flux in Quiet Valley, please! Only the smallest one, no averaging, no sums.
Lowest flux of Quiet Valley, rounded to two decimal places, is 26.15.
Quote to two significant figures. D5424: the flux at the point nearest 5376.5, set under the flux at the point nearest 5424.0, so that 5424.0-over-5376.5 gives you 0.98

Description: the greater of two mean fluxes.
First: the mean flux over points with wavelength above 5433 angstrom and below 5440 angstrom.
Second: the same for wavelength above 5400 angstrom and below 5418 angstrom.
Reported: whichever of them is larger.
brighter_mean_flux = 28.7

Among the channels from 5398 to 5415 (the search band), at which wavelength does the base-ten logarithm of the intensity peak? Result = 5414.0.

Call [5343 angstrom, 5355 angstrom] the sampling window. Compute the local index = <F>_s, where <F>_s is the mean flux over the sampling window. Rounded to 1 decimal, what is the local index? 30.0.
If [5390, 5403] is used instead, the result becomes 27.8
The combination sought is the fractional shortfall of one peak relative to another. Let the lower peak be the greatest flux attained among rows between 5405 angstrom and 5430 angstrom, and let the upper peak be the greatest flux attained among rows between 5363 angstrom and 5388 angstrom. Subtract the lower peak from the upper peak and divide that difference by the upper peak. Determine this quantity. 0.024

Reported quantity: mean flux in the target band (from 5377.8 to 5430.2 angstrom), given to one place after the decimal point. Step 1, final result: 28.7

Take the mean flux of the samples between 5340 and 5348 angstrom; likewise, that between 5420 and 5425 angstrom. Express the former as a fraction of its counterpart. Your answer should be 0.94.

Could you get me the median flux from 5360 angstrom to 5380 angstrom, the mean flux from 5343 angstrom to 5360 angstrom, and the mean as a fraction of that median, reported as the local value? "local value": 1.05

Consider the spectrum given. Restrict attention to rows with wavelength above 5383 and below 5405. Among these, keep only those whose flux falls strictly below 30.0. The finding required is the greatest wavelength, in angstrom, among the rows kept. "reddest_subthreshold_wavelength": 5404.0 angstrom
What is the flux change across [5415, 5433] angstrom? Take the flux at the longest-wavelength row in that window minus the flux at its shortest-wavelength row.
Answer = -1.5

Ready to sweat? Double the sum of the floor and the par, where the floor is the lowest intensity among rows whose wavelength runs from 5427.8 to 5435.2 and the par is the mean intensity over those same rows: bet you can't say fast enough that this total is 112.2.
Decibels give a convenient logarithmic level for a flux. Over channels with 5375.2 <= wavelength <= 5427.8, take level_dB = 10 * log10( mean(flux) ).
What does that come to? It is 14.6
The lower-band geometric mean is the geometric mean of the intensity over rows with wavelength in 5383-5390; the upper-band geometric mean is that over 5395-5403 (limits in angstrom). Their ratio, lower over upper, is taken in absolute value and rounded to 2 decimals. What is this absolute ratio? 1.02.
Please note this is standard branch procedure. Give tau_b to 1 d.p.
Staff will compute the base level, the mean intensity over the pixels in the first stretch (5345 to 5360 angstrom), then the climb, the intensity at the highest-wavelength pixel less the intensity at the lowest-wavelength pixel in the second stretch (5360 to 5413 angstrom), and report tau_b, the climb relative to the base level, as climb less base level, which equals -32.5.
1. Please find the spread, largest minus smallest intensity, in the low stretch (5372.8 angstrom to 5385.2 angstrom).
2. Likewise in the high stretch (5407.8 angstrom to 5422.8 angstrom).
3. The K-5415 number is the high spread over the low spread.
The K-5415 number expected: 1.1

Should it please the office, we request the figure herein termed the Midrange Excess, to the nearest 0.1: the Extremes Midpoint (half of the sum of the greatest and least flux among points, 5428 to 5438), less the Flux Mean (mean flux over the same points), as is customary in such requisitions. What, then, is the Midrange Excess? 0.2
